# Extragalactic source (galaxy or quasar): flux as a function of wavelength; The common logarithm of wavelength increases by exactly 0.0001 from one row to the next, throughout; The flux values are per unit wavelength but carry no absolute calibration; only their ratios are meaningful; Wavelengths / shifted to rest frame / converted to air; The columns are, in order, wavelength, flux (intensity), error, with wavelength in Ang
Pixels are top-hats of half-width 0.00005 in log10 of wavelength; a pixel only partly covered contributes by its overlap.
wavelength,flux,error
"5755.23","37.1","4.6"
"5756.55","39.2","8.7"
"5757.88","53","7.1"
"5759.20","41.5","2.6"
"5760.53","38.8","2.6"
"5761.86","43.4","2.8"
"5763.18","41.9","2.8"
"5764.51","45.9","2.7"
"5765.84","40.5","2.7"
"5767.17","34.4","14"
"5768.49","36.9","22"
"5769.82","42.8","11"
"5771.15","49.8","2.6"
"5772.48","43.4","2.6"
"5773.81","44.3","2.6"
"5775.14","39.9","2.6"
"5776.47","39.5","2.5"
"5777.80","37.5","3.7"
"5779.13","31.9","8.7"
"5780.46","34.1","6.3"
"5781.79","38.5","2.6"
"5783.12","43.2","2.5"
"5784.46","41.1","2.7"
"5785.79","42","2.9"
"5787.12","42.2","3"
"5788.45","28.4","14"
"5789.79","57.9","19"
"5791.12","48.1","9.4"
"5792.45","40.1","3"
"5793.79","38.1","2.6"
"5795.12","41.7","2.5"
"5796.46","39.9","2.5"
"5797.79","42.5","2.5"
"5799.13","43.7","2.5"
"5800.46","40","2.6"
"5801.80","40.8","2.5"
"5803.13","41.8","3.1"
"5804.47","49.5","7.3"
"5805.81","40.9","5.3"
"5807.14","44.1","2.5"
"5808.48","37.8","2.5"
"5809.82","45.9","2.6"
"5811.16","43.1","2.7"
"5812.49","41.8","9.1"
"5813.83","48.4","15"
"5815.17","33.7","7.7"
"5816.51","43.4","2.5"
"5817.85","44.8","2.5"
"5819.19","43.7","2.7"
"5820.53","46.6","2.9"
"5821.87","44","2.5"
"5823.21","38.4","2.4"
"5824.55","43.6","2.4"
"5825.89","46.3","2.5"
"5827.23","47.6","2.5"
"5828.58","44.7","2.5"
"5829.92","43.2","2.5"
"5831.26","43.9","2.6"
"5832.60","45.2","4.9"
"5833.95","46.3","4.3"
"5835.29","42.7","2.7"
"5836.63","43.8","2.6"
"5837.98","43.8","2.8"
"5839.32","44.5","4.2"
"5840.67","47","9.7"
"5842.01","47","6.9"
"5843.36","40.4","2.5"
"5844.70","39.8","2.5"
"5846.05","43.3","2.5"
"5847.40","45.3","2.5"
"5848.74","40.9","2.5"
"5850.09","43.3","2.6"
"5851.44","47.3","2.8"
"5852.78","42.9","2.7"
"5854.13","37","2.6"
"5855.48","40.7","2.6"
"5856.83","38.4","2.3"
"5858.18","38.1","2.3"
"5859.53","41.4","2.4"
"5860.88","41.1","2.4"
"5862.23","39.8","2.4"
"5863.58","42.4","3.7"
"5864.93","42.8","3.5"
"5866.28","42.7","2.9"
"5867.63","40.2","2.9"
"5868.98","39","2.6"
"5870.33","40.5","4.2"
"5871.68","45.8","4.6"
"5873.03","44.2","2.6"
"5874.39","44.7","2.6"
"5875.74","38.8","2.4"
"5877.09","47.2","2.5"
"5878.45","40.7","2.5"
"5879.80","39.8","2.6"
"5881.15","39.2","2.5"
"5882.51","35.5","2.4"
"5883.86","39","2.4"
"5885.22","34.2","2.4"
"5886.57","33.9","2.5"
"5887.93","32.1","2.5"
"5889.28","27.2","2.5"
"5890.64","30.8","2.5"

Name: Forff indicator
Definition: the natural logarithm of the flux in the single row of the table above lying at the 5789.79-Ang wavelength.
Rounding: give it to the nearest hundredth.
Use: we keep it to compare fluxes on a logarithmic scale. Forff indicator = 4.06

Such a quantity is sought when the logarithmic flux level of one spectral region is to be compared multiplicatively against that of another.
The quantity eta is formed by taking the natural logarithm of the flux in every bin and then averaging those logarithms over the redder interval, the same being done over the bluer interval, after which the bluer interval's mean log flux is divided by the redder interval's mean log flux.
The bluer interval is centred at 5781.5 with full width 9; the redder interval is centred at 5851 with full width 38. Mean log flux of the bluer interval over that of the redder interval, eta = 0.97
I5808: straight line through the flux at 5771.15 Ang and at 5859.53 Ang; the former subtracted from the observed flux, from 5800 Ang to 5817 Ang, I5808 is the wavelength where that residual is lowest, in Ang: 5815.17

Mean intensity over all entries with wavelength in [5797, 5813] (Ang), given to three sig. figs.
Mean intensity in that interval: 42.7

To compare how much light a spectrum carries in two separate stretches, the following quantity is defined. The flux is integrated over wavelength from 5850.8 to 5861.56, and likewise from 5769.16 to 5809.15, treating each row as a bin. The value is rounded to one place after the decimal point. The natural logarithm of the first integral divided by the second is -1.3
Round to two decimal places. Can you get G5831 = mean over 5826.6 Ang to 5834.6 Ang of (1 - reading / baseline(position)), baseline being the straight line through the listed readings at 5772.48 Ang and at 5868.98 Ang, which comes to -0.11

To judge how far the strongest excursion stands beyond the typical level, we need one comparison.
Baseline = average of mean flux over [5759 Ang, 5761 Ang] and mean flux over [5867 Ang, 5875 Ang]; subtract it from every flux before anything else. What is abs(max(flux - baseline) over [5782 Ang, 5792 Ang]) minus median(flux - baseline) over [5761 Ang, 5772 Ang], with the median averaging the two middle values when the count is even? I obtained 16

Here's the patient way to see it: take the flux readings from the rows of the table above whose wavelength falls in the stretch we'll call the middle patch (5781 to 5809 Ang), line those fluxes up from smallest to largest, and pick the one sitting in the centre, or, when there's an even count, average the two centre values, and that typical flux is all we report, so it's 41.7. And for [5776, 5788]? 39.5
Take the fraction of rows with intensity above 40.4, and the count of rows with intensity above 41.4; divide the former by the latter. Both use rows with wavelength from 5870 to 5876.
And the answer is 0.267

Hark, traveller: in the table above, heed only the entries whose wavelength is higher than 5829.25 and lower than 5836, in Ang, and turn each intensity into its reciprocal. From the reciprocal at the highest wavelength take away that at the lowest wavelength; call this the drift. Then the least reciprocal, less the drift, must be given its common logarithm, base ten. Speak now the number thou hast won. -1.67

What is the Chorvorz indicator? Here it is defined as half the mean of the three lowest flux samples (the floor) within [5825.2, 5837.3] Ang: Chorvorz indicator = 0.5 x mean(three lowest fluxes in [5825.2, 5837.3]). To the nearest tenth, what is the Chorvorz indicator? 21.6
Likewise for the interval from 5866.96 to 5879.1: 19.7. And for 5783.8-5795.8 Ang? 17.8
